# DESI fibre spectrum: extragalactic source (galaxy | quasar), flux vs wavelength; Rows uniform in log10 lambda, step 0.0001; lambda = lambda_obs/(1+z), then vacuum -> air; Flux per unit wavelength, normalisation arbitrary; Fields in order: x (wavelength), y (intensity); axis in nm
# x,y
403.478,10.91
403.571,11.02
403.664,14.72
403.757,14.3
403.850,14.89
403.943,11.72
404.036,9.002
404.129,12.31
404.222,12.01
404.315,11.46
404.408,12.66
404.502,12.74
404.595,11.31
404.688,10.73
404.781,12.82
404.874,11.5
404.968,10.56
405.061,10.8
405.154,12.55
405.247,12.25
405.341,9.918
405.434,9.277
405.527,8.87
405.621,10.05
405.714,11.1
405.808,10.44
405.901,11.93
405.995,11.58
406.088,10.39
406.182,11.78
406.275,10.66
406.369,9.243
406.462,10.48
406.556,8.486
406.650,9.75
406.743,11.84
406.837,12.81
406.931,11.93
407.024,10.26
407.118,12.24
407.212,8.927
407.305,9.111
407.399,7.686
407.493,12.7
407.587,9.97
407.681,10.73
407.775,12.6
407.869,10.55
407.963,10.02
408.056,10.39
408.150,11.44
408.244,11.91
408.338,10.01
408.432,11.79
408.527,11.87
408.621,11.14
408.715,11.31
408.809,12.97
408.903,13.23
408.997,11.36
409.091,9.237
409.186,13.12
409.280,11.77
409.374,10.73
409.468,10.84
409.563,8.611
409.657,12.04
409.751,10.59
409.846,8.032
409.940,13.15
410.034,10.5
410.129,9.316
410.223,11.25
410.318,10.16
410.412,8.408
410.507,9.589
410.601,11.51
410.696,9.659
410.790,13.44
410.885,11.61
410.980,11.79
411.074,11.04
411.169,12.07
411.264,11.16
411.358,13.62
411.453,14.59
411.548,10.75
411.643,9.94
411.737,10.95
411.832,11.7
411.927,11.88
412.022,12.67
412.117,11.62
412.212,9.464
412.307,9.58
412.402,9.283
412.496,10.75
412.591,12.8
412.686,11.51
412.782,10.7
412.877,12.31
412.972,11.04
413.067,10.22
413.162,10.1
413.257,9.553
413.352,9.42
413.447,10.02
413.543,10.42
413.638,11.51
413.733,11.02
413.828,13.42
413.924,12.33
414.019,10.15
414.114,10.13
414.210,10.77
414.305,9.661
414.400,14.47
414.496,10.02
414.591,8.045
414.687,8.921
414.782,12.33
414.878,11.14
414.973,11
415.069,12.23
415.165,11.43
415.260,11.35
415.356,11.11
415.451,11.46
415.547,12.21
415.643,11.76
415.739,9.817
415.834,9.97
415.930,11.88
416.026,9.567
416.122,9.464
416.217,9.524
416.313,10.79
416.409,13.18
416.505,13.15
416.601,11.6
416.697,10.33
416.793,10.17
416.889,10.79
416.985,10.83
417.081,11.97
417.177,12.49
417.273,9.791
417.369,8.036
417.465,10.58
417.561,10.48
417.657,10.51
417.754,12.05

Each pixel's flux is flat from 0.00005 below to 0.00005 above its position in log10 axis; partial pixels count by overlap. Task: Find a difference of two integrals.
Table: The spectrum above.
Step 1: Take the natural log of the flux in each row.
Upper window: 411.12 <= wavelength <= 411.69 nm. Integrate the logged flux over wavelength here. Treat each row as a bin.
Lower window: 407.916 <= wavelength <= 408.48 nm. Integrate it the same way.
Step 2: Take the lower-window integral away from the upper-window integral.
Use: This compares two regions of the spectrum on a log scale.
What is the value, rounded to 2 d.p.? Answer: 0.06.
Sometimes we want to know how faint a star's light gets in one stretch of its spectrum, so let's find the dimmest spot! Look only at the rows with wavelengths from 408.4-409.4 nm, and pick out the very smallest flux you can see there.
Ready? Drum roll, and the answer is 9.237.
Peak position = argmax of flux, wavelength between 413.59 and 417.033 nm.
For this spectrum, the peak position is 414.400 nm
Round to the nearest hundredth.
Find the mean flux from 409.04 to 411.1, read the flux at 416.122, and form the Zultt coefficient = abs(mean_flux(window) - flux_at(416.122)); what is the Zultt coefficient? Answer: 1.28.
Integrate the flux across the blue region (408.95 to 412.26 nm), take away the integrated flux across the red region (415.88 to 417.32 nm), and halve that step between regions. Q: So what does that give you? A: 10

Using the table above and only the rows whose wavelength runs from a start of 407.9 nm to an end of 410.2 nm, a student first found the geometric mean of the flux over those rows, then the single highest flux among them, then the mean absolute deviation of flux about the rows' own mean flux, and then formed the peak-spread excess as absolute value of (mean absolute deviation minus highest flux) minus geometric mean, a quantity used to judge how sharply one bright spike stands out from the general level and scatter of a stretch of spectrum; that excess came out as 1.1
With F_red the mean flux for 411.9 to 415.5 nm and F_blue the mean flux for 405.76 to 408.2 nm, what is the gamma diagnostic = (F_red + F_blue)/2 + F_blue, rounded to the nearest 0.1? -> 21.5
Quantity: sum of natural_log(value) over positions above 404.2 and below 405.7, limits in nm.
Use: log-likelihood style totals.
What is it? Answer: 38.6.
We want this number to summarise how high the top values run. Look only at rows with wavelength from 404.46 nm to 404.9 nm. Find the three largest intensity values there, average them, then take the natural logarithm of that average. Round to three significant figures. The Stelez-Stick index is 2.51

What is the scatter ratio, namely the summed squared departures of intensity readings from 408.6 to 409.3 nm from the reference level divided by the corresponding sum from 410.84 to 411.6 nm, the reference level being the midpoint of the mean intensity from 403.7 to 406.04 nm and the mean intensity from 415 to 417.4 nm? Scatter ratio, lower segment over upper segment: 0.8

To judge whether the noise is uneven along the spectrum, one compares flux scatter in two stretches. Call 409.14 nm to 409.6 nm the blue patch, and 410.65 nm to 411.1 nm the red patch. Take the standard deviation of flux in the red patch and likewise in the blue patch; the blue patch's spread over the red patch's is 1.2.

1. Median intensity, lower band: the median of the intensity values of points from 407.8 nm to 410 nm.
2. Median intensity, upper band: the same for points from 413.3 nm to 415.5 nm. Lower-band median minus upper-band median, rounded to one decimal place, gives 0.3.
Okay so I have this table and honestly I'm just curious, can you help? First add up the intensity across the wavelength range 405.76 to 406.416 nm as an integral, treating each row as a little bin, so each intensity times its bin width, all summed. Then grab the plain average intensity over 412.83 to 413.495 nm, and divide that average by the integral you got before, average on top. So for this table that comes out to 1.46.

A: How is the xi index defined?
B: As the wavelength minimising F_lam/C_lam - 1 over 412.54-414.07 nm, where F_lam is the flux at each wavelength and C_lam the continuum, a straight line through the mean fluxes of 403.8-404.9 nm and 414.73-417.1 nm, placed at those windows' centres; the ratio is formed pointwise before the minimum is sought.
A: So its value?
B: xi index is 413.352 nm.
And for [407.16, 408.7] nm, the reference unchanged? 407.399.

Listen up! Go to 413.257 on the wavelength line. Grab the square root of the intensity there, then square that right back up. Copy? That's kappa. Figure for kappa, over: 9.6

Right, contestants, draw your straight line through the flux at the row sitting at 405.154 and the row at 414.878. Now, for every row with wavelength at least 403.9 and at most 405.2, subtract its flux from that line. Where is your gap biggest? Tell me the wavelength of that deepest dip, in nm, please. 404.036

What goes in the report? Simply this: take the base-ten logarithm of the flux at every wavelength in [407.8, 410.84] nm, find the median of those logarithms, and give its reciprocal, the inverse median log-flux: 0.961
